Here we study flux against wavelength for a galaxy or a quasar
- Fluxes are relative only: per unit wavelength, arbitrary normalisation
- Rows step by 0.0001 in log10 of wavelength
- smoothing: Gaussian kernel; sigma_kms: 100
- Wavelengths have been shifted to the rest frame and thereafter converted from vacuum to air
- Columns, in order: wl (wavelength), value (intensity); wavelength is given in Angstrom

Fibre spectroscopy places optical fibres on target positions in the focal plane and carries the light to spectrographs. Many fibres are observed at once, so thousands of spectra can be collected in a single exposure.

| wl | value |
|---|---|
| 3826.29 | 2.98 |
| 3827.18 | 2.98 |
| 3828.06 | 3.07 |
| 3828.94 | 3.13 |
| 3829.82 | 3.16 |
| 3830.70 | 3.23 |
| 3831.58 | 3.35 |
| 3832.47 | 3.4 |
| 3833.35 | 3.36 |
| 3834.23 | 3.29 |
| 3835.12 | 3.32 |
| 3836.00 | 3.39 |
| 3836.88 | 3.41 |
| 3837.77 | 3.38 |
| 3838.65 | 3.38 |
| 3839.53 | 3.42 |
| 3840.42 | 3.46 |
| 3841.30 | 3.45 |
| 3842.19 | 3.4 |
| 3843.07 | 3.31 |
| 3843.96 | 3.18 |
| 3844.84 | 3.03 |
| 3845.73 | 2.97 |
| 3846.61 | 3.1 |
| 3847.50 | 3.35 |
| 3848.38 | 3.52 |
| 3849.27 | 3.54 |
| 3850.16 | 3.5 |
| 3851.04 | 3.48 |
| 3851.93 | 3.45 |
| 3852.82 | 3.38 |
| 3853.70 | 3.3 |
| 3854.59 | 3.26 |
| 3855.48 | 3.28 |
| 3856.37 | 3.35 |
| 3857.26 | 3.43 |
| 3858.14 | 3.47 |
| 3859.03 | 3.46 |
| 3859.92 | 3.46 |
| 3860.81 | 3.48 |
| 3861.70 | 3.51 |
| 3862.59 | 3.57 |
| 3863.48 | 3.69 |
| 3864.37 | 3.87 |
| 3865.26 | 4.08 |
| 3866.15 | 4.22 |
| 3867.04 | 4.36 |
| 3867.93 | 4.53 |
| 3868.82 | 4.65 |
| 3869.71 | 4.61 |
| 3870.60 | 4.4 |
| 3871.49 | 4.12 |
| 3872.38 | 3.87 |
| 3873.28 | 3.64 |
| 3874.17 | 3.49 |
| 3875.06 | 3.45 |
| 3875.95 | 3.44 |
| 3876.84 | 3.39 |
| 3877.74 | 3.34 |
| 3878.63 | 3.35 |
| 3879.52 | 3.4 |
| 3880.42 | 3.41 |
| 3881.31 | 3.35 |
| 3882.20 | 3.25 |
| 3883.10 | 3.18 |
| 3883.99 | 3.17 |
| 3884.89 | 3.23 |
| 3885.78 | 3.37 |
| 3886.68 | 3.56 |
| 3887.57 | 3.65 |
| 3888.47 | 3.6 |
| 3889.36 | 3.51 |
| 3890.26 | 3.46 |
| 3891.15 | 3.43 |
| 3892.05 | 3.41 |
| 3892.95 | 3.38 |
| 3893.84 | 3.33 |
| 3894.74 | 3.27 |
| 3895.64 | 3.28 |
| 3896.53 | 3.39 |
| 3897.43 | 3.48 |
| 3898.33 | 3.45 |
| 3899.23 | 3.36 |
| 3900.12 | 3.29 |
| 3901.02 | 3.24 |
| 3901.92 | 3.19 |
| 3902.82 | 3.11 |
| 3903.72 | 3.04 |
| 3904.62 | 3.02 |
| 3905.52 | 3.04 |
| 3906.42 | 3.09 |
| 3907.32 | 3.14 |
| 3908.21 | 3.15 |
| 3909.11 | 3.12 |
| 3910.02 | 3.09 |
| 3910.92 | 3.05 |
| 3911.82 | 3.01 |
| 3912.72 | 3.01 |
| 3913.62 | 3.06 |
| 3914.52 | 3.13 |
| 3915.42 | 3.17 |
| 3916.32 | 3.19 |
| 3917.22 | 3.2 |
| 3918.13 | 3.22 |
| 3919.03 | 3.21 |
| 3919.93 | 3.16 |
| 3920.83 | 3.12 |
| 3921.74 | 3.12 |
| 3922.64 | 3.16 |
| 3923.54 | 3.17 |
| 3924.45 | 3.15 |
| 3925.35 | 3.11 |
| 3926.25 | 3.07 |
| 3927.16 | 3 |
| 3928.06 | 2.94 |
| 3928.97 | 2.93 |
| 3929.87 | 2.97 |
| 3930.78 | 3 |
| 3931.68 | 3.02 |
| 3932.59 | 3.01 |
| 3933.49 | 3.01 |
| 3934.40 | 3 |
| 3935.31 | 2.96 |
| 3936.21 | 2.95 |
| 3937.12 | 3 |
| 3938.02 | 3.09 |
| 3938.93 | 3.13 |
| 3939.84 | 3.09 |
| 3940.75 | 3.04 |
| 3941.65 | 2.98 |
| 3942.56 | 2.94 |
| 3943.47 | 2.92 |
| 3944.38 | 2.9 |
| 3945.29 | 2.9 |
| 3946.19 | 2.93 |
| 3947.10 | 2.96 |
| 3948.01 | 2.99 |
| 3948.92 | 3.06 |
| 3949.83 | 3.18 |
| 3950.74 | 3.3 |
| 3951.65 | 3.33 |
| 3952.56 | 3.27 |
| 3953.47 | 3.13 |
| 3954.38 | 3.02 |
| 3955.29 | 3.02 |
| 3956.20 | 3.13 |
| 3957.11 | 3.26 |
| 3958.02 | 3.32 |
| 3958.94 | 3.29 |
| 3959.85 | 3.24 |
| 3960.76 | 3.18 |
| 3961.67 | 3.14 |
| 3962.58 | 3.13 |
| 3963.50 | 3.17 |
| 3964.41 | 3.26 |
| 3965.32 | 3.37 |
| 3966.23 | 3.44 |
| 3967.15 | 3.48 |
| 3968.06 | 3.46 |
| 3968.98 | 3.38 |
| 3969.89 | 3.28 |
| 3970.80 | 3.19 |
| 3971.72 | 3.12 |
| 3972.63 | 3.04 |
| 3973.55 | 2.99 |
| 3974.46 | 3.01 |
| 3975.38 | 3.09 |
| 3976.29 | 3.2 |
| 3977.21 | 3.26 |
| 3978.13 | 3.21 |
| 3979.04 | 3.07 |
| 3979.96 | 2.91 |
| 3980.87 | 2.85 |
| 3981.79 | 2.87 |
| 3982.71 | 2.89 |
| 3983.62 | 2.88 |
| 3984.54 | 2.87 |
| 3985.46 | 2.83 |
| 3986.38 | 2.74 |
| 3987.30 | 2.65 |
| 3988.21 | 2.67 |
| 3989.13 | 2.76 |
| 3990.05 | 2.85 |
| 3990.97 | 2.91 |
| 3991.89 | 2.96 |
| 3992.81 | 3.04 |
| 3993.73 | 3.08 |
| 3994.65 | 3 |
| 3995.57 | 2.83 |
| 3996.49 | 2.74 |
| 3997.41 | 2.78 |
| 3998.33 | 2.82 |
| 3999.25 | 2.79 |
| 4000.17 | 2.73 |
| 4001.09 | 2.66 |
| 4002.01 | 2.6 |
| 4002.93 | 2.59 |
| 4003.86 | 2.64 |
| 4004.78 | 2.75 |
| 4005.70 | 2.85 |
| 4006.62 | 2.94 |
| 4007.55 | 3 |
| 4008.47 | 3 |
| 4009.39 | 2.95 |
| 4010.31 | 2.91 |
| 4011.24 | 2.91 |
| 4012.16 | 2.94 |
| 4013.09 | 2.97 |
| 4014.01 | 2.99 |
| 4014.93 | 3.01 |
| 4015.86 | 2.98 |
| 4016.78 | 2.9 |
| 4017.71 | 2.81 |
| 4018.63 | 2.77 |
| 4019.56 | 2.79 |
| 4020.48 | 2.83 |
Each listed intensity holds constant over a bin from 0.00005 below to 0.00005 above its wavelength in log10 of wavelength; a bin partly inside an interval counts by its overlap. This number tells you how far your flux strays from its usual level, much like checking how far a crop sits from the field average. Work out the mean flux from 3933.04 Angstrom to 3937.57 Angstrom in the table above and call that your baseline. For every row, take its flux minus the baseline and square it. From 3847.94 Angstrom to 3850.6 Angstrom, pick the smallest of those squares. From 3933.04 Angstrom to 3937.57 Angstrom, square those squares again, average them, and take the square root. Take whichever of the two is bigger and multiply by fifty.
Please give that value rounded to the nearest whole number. 13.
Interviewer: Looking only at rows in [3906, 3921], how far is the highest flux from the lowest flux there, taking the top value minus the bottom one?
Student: 0.21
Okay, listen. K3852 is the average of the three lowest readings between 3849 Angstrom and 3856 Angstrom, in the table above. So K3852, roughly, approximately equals 3.28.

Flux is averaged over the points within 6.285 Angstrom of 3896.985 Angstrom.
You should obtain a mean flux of 3.33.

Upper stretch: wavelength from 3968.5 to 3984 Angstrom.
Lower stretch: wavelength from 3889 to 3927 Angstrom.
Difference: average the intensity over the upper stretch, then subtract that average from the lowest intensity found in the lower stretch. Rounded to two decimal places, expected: -0.06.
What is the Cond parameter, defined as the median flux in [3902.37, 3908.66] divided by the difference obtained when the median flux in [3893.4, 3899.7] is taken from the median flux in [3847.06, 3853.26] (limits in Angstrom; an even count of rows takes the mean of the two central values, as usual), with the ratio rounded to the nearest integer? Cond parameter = 26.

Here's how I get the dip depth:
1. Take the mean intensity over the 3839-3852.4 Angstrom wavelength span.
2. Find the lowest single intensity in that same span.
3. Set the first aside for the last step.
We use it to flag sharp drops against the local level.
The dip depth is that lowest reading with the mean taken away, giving -0.37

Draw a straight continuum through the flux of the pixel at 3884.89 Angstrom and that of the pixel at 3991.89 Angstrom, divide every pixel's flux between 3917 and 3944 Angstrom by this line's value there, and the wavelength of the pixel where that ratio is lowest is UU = 3928.97 Angstrom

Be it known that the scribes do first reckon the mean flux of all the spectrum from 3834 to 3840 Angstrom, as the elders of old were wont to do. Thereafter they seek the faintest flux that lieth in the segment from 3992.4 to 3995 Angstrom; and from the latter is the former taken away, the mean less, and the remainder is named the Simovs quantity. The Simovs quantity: -0.37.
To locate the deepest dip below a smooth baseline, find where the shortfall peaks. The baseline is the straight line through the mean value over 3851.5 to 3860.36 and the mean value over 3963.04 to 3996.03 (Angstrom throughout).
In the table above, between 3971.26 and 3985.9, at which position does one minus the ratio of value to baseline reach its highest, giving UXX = 3985.46 Angstrom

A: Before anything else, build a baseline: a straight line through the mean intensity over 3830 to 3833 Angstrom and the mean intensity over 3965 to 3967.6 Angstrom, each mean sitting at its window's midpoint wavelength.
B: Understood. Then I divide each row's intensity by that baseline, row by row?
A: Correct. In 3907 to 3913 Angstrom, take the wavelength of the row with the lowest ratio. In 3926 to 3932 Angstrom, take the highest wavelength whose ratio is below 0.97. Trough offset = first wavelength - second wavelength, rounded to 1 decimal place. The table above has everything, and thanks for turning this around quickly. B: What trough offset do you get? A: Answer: -19.0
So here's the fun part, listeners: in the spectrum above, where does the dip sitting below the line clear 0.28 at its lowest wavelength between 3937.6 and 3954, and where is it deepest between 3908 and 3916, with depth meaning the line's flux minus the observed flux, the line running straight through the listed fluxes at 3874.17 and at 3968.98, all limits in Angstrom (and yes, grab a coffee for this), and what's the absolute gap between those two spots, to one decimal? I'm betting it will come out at 26.2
